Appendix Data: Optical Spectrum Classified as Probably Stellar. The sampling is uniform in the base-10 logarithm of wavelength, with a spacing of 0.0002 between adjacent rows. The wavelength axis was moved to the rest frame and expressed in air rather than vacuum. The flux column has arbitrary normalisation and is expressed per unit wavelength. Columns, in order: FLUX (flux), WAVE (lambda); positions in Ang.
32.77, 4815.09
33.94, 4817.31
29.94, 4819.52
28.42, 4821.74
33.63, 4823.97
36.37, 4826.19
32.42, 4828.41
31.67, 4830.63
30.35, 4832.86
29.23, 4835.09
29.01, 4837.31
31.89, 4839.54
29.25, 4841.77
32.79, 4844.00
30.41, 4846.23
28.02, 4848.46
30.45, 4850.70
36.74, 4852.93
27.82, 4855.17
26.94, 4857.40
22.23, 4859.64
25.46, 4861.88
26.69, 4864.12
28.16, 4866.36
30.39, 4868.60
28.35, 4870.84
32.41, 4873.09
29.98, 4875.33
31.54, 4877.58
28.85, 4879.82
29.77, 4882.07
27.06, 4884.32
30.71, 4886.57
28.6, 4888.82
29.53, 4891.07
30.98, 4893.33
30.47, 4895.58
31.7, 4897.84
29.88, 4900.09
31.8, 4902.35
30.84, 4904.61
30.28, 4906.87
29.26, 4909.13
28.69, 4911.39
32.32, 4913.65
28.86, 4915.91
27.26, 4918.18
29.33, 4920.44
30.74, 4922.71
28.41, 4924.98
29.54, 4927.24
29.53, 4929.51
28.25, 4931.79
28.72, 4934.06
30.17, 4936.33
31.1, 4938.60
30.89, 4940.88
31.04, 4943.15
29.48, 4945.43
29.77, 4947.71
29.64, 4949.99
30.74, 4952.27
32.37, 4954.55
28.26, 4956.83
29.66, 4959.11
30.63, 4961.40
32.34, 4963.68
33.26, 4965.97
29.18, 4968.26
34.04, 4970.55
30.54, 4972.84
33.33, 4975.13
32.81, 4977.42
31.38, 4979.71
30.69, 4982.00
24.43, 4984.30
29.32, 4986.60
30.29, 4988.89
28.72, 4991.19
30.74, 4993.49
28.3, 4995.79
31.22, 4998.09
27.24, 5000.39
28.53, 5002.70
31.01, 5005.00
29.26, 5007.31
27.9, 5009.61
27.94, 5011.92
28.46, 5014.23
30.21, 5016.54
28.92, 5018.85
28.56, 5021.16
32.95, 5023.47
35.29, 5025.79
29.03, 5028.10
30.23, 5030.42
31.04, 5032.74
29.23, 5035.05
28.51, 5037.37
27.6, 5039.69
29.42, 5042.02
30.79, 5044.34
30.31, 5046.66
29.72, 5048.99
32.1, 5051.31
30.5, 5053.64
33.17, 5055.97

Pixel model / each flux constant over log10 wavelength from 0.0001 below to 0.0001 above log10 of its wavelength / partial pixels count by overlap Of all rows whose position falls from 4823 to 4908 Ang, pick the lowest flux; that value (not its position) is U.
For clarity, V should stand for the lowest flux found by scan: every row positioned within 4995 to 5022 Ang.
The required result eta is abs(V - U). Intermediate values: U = 22.23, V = 27.24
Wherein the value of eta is 5.0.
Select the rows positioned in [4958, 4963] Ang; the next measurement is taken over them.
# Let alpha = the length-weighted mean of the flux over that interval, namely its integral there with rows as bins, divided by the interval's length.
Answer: 30.3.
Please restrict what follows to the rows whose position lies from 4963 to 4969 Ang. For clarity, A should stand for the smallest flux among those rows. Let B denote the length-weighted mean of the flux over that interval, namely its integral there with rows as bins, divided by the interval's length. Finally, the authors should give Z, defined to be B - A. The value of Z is 2.5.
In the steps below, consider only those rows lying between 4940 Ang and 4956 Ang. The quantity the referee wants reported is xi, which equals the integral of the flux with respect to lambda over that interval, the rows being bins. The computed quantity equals 488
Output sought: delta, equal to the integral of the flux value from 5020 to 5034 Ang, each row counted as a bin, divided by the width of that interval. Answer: 31.2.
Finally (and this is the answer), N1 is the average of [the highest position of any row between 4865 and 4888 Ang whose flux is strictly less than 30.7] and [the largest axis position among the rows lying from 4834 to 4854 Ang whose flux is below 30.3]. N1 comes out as 4866.4 Ang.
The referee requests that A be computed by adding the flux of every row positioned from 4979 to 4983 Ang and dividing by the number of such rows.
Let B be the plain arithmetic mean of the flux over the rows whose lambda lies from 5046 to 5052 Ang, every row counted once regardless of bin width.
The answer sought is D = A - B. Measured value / 0.3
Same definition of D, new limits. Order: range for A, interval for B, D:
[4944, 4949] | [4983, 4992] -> 1.4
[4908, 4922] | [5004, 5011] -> -0.1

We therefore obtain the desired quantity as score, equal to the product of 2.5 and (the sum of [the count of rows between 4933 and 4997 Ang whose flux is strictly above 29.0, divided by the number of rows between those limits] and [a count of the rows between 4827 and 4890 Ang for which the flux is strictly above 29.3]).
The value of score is 37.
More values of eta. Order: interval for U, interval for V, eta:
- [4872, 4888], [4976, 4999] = 2.6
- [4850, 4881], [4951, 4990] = 2.2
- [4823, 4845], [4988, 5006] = 1.8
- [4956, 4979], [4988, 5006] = 1.0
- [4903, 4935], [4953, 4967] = 1.0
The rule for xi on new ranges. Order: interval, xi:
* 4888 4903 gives 456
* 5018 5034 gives 494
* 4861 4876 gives 432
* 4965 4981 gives 513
